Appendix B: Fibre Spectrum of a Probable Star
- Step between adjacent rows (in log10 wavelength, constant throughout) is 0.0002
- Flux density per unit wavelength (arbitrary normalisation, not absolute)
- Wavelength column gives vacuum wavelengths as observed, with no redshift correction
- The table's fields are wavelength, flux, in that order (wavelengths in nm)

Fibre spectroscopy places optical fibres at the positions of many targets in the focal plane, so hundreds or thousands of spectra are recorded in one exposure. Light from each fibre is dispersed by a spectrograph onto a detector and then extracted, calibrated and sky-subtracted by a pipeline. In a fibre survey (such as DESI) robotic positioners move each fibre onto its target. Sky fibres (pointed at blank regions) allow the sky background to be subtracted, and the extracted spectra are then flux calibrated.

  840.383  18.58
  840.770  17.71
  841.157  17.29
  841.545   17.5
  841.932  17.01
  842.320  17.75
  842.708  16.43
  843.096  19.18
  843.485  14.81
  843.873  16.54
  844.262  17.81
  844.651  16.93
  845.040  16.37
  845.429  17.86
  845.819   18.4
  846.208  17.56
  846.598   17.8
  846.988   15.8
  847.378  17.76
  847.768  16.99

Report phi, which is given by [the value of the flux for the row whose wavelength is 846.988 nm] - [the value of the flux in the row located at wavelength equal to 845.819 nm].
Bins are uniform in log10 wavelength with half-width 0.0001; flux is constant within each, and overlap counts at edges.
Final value -2.6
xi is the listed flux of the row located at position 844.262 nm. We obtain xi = 17.81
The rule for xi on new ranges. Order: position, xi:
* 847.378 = 17.76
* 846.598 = 17.8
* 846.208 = 17.56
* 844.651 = 16.93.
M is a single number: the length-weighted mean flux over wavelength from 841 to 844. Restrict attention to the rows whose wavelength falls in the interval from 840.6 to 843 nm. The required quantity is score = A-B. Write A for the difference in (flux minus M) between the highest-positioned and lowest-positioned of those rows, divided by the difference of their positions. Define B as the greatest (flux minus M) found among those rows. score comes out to -1.3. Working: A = -0.66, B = 0.68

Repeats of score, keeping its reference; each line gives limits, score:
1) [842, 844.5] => -2.1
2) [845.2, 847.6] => -1.4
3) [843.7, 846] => -0.4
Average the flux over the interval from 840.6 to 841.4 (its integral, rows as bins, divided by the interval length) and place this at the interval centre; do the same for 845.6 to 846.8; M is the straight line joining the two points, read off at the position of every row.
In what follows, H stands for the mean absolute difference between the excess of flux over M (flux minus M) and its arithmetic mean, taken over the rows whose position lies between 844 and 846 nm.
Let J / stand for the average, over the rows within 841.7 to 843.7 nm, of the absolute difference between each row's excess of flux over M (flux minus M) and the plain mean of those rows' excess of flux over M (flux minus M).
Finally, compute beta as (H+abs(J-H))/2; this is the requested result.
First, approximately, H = 0.65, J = 1.16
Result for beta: 0.6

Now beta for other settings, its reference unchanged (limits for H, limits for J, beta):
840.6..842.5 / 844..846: 0.3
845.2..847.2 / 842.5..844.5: 0.6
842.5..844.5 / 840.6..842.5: 1.1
